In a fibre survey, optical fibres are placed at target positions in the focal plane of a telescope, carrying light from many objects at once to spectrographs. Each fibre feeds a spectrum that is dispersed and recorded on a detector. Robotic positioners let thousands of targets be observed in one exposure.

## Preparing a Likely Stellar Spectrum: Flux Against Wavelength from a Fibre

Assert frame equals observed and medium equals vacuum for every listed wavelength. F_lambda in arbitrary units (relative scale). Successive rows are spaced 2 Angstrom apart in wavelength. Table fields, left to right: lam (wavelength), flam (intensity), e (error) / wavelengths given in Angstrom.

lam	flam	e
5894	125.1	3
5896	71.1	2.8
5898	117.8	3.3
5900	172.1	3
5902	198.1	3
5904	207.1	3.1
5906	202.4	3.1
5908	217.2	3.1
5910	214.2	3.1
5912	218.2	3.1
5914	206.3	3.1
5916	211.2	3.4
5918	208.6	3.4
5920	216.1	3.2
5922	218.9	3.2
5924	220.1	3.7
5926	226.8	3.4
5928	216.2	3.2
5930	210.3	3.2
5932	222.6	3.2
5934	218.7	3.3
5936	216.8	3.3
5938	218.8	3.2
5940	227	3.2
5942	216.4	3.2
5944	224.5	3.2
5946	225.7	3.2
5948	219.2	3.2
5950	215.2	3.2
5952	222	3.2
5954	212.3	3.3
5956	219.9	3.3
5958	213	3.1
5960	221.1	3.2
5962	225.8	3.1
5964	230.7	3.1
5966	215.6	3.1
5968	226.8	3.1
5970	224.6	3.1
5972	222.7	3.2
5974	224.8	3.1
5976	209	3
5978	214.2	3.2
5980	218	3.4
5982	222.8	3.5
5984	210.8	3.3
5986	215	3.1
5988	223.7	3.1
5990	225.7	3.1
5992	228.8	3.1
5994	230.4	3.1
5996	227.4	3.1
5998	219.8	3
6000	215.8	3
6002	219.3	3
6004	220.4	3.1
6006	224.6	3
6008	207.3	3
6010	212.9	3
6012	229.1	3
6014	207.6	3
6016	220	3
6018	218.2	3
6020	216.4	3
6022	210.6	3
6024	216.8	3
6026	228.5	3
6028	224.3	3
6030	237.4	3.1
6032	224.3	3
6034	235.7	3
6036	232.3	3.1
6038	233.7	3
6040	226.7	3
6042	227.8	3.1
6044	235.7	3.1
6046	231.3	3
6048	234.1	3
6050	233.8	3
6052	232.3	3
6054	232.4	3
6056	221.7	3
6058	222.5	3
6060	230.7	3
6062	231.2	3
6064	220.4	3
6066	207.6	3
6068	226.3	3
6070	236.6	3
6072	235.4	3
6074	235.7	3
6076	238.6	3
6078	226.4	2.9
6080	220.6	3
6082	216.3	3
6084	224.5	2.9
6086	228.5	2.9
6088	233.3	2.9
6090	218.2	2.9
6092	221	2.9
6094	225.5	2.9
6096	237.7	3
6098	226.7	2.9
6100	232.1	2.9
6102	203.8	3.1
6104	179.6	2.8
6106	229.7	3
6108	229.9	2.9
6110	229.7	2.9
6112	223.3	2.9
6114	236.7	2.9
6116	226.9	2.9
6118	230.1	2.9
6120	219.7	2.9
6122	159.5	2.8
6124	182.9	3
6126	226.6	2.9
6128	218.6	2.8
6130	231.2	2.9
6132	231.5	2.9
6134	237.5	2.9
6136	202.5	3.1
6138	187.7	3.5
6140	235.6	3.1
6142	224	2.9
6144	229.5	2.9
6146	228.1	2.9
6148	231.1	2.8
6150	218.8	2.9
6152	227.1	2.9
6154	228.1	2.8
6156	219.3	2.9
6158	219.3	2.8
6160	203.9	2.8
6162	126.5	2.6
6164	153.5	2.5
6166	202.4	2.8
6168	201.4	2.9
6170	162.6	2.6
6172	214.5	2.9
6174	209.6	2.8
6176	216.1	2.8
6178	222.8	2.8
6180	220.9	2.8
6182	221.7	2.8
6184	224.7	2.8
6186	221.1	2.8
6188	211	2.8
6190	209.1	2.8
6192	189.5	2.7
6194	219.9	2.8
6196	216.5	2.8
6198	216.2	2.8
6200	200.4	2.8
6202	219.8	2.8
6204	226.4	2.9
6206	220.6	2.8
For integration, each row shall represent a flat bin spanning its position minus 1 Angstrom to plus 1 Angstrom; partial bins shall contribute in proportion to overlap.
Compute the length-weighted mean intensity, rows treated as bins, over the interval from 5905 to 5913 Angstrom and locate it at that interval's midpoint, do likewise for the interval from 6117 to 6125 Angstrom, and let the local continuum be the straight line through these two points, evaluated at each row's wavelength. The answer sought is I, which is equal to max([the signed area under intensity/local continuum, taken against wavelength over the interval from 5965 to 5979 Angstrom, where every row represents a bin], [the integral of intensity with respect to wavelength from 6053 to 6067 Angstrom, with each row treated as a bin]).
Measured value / 3133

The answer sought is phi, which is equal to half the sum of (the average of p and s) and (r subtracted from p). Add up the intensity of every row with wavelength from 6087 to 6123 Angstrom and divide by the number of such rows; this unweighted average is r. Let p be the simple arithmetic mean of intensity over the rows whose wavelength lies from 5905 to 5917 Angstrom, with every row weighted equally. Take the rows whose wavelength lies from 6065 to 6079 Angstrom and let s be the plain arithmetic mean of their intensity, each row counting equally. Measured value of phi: 106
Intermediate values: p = 212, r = 220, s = 230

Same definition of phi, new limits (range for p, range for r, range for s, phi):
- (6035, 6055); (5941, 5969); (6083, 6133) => 119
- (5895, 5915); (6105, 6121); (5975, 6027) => 77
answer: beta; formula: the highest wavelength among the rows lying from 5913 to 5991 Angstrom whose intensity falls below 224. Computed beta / 5988 Angstrom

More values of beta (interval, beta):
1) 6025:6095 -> 6092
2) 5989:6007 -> 6004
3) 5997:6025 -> 6024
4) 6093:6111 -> 6104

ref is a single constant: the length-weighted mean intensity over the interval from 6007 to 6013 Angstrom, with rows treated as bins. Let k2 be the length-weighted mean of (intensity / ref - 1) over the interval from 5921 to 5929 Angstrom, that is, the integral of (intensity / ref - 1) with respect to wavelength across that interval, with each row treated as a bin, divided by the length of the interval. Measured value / 0.02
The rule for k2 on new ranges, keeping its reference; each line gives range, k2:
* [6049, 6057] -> 0.06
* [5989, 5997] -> 0.05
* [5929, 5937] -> 0.00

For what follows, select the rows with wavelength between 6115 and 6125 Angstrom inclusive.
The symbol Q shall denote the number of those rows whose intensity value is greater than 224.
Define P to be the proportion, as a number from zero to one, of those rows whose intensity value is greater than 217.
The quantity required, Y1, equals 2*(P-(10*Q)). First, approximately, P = 0.60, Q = 2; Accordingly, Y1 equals -39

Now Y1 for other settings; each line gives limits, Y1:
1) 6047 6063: -118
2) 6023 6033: -78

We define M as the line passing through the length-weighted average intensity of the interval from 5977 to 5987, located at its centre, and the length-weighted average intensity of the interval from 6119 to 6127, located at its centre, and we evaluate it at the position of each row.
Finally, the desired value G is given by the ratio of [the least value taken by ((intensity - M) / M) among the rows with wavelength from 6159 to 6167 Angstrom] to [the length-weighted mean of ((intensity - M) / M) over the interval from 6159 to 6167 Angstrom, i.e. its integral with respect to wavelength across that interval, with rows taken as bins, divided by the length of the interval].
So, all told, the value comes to 3.2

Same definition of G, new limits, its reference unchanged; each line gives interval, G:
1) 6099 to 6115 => -0.9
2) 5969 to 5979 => -4.4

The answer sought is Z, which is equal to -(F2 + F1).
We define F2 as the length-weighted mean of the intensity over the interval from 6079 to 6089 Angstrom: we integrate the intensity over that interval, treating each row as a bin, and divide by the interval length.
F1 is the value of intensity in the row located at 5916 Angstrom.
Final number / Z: -436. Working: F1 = 211.2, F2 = 225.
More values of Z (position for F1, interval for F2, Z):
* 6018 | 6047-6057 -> -449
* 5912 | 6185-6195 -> -428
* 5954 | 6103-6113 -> -431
